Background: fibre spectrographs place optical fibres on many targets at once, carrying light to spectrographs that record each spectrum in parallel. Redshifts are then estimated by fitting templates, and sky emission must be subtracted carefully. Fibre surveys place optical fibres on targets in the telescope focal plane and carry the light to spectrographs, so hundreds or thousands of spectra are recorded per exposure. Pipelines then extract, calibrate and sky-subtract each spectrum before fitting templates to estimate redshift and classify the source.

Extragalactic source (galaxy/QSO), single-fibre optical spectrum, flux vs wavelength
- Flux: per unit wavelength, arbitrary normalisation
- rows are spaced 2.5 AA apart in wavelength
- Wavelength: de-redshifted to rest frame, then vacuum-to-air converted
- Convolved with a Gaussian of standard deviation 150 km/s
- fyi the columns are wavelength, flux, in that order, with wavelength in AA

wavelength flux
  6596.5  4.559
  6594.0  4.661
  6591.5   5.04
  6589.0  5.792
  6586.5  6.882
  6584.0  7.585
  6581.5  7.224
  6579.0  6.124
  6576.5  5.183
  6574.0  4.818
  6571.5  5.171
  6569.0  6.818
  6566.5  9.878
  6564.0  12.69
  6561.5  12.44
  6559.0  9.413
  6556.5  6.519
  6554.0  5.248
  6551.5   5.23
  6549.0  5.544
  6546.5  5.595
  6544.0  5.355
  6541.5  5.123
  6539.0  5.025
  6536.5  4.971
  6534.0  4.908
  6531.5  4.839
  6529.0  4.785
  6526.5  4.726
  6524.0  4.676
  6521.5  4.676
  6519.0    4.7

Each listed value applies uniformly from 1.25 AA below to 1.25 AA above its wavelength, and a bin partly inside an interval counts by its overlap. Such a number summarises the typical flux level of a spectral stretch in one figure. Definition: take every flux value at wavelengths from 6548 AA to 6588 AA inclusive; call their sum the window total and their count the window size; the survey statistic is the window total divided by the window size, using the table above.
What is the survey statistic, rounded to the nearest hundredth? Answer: 7.30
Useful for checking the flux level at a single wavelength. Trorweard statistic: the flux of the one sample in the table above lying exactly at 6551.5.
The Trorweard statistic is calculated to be 5.23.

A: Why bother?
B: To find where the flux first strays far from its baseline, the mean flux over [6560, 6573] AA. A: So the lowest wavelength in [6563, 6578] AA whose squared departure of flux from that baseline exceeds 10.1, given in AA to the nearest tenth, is 6564.0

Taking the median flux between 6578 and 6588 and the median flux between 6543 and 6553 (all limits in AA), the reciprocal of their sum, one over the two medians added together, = 0.080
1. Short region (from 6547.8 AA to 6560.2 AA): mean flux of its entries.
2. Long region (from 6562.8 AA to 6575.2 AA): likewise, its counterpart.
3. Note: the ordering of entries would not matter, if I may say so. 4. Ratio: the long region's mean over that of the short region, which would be 1.23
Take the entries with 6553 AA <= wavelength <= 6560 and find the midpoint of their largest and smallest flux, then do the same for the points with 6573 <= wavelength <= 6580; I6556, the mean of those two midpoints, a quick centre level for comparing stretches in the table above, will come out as 6.40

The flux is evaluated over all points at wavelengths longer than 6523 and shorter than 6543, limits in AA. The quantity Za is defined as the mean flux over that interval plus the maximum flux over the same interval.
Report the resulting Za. 10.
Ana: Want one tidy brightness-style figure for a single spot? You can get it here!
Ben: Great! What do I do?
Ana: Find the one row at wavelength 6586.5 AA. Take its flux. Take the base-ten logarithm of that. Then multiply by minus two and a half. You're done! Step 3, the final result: -2.09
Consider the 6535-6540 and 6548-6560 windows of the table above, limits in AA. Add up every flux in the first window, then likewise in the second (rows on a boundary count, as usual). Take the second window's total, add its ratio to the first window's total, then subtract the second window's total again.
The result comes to 3.2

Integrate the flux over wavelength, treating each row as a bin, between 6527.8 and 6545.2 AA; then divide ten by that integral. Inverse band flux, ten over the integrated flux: 0.11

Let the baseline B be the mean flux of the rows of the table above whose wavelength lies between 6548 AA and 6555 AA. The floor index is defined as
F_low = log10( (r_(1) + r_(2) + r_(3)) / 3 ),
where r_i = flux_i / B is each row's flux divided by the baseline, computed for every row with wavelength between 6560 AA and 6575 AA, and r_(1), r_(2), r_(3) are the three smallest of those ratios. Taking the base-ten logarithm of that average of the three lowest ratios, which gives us 0.021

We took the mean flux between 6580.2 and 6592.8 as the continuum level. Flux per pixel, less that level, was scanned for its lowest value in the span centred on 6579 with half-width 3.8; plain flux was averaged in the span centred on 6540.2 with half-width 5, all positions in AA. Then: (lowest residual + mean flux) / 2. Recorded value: 1.9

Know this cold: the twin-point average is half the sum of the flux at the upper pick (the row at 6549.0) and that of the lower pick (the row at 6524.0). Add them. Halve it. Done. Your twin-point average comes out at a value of 5.1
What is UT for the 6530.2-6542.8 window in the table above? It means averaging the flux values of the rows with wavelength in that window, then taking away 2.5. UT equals 2.5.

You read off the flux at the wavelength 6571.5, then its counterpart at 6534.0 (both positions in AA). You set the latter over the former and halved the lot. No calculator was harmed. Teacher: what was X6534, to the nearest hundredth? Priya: 0.47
